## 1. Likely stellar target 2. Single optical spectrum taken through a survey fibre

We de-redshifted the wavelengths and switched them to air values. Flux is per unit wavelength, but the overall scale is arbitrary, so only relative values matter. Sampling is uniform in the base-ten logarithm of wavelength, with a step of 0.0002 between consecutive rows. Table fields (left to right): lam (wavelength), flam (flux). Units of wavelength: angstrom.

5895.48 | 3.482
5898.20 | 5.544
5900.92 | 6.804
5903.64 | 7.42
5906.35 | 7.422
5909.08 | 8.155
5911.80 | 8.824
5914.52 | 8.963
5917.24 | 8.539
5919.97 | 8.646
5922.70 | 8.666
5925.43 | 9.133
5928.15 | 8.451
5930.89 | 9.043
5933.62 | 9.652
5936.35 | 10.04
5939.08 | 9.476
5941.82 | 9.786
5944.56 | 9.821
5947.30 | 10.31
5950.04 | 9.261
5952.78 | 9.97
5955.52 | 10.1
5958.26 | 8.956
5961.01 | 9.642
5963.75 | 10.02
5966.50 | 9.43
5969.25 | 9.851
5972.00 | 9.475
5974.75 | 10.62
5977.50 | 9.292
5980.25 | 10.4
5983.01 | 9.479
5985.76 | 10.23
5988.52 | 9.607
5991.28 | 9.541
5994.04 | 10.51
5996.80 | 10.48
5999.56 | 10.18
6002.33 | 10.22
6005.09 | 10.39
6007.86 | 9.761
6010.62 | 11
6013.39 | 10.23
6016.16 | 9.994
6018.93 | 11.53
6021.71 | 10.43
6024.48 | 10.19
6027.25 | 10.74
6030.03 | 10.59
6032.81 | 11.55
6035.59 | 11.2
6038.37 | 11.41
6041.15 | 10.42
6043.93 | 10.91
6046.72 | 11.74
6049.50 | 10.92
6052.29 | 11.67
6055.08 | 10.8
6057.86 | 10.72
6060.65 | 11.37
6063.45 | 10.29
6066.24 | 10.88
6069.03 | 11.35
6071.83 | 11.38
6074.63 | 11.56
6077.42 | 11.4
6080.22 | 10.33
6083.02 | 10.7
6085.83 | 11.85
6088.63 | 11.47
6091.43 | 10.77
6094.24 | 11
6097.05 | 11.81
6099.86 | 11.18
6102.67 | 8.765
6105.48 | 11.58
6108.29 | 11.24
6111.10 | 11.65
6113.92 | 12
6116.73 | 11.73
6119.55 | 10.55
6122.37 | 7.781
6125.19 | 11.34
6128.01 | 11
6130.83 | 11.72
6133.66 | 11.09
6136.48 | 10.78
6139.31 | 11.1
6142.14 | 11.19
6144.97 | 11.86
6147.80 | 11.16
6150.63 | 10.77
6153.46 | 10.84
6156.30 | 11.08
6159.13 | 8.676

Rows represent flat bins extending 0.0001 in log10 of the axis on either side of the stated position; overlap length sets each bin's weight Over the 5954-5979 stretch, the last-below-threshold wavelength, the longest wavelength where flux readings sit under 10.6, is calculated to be 5977.50 angstrom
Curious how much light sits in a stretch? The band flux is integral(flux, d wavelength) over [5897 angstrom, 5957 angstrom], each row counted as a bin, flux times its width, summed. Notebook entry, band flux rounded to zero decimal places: 530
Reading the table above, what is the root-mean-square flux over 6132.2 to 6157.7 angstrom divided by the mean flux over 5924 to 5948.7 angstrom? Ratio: 1.17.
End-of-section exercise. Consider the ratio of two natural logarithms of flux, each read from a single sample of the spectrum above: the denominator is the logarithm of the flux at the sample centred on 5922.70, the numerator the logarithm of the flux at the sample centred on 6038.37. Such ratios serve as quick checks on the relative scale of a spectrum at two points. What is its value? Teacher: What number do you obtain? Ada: 1.13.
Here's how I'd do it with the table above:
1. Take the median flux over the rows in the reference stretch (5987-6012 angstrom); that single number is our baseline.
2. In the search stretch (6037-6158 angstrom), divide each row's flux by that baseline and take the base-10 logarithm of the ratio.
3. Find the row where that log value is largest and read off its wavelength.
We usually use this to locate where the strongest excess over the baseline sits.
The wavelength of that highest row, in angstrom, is 6113.92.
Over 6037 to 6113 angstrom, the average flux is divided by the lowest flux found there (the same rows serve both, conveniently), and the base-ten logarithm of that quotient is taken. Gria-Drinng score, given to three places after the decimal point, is 0.102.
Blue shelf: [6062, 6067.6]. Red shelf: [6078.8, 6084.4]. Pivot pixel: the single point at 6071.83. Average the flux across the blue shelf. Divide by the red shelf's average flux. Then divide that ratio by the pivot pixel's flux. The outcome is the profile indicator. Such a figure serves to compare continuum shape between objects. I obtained 0.088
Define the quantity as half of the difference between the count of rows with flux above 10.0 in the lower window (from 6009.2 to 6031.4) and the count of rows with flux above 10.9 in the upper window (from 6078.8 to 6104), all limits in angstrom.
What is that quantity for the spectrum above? 1.0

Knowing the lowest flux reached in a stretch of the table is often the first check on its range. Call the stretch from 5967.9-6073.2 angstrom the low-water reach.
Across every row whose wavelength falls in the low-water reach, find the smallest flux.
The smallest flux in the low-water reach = 9.292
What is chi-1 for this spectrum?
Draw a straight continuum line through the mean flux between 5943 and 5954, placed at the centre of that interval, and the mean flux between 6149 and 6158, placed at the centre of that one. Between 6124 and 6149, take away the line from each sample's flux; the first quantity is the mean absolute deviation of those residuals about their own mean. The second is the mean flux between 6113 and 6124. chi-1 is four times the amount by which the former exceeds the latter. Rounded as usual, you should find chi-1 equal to -41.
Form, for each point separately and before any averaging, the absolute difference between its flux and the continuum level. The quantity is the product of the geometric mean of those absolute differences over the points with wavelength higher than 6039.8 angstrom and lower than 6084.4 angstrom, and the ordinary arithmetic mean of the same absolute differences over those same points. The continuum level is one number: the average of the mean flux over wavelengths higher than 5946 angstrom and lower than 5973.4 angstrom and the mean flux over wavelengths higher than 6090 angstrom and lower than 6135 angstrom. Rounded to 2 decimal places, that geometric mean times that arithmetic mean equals 0.29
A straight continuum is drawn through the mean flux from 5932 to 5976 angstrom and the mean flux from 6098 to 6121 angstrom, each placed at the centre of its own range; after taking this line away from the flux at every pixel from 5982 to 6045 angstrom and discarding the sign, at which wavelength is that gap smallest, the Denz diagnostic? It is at 5999.56 angstrom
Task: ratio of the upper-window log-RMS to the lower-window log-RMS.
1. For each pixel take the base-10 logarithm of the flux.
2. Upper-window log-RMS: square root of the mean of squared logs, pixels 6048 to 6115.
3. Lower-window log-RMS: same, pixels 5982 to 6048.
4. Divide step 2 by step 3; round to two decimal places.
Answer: 1.02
